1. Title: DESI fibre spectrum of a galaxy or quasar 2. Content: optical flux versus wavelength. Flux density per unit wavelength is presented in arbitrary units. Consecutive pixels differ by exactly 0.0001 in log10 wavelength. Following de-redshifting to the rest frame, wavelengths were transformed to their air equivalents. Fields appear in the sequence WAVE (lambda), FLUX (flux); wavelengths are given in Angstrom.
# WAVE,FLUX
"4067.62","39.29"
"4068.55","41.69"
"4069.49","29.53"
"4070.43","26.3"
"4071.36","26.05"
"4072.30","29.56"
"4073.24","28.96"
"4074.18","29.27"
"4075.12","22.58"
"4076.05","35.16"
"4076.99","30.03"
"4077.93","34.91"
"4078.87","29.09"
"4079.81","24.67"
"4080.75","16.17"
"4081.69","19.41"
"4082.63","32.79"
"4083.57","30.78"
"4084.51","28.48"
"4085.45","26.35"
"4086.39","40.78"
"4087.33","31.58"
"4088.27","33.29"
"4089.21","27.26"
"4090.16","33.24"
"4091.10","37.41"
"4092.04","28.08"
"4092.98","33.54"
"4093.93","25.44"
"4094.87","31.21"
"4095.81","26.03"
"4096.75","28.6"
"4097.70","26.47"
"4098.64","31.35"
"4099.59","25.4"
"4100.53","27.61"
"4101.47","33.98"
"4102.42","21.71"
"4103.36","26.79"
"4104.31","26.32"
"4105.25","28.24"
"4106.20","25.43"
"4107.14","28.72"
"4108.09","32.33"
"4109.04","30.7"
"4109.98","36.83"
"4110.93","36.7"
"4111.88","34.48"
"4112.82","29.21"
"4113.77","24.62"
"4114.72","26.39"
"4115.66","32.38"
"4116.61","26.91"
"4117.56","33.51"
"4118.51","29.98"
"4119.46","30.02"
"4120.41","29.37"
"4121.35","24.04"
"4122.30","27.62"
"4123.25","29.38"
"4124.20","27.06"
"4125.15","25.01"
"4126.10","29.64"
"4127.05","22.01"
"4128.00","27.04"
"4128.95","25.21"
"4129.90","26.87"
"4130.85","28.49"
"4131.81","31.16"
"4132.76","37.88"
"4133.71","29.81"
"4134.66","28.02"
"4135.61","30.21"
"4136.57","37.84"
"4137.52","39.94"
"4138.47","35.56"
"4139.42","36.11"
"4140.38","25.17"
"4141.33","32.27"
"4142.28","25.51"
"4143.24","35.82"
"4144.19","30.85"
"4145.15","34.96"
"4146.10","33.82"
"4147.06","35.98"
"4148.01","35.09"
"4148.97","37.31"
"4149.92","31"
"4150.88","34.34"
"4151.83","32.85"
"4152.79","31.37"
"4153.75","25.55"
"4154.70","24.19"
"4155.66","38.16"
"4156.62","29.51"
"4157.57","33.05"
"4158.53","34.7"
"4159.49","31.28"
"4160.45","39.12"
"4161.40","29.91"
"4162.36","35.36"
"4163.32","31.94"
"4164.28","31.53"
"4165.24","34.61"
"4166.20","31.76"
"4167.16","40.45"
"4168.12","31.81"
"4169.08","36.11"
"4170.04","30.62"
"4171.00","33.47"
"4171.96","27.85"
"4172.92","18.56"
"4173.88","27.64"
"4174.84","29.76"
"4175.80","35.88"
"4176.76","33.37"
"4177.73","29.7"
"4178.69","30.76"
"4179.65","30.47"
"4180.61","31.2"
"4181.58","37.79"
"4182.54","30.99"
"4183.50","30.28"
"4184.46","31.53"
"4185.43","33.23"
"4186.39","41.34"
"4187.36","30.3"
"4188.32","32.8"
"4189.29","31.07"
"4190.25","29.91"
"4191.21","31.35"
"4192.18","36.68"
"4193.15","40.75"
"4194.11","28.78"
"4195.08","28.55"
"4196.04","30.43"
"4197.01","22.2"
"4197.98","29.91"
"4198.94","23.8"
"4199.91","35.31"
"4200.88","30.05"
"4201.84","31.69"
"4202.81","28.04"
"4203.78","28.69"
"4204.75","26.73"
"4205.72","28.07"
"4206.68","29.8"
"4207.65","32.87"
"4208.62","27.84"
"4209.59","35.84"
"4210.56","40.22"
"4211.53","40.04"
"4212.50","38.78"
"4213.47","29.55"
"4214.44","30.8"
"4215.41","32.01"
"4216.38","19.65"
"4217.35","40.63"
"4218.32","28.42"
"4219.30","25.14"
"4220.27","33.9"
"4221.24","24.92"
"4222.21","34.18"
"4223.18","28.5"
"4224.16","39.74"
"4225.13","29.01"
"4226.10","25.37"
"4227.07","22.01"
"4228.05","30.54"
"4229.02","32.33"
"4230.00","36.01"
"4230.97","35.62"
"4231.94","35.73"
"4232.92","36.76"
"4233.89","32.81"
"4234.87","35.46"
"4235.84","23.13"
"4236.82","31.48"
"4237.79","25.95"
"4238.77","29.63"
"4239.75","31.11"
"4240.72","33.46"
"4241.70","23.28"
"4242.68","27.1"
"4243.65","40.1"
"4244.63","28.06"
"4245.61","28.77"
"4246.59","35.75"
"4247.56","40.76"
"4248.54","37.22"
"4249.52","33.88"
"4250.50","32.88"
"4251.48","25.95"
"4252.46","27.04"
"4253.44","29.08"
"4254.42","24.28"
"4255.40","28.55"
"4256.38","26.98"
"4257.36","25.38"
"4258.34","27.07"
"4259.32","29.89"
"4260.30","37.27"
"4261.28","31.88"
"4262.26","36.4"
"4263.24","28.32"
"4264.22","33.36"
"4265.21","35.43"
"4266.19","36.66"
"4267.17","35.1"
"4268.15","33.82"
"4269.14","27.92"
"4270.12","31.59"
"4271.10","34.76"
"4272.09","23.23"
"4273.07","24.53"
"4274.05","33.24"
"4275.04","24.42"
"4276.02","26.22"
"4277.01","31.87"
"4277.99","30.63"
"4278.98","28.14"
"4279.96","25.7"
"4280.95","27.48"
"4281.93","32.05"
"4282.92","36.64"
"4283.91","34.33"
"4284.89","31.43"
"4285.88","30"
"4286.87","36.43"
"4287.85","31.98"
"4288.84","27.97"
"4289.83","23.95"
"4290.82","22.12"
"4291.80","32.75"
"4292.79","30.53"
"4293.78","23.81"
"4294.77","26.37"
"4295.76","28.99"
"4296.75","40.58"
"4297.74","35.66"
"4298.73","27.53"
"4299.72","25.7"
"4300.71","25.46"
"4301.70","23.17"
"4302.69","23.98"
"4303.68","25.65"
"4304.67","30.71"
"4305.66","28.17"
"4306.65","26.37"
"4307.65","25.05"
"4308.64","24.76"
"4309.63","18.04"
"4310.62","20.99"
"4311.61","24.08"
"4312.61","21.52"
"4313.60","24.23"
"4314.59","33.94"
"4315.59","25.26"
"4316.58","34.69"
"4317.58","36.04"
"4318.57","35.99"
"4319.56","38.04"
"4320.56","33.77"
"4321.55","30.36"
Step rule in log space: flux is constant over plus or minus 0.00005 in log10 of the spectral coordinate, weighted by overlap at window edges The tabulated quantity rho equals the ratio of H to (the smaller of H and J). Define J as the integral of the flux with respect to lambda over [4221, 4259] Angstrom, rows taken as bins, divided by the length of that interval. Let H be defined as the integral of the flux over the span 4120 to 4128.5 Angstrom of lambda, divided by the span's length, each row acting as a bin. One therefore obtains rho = 1.000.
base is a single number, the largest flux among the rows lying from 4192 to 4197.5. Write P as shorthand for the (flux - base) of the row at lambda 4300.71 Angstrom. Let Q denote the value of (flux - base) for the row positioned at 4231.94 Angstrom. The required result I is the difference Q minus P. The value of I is 10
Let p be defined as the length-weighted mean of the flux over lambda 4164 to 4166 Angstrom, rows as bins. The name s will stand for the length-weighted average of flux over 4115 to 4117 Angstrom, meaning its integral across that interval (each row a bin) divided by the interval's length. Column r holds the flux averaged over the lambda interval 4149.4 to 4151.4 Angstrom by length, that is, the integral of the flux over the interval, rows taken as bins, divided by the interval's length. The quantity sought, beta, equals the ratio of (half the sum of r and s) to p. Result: 0.95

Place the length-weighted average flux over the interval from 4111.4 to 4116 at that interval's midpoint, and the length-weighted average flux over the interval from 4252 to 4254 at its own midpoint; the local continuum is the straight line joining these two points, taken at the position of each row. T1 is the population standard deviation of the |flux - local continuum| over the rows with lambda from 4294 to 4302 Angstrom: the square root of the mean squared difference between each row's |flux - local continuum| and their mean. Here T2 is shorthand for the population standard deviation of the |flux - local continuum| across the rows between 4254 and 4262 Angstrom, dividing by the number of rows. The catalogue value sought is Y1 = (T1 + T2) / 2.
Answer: 3.4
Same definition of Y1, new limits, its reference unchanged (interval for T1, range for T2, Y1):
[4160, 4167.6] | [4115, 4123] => 2.6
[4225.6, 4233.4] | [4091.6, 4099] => 1.7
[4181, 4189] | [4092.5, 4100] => 2.5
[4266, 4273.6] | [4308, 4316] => 2.5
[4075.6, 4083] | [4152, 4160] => 3.4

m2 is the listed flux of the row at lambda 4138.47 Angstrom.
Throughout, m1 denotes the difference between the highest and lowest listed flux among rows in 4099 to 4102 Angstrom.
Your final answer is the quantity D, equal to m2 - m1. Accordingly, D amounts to 27.0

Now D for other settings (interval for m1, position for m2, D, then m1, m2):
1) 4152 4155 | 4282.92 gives 29.5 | 7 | 36.64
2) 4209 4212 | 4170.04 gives 26.2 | 4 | 30.62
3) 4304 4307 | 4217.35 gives 36.3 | 4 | 40.63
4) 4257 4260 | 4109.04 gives 26.2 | 5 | 30.7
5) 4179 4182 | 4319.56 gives 30.7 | 7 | 38.04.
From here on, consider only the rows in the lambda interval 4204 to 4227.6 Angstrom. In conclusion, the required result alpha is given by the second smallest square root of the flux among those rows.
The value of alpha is 4.69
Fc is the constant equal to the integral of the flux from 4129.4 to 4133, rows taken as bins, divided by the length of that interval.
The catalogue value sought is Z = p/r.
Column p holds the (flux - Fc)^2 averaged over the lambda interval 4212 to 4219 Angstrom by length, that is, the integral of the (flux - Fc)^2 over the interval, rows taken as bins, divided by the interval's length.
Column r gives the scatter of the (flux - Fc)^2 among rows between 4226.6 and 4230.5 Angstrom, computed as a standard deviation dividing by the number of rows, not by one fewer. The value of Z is 1.43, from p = 42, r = 29.4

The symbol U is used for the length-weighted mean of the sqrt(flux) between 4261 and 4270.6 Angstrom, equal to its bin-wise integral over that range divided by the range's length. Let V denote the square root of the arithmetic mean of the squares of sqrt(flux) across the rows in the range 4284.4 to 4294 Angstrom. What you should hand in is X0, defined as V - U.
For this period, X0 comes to -0.35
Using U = 5.75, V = 5.39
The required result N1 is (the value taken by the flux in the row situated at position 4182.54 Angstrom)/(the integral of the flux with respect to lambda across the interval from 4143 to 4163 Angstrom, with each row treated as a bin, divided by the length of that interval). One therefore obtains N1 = 0.94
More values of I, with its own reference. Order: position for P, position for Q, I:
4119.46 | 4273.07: -5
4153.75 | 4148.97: 12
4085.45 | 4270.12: 5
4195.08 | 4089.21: -1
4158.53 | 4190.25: -5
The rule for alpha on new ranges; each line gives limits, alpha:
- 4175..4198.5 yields 5.34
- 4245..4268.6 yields 5.04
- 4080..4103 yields 4.41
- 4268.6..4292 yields 4.82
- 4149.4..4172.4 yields 5.05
